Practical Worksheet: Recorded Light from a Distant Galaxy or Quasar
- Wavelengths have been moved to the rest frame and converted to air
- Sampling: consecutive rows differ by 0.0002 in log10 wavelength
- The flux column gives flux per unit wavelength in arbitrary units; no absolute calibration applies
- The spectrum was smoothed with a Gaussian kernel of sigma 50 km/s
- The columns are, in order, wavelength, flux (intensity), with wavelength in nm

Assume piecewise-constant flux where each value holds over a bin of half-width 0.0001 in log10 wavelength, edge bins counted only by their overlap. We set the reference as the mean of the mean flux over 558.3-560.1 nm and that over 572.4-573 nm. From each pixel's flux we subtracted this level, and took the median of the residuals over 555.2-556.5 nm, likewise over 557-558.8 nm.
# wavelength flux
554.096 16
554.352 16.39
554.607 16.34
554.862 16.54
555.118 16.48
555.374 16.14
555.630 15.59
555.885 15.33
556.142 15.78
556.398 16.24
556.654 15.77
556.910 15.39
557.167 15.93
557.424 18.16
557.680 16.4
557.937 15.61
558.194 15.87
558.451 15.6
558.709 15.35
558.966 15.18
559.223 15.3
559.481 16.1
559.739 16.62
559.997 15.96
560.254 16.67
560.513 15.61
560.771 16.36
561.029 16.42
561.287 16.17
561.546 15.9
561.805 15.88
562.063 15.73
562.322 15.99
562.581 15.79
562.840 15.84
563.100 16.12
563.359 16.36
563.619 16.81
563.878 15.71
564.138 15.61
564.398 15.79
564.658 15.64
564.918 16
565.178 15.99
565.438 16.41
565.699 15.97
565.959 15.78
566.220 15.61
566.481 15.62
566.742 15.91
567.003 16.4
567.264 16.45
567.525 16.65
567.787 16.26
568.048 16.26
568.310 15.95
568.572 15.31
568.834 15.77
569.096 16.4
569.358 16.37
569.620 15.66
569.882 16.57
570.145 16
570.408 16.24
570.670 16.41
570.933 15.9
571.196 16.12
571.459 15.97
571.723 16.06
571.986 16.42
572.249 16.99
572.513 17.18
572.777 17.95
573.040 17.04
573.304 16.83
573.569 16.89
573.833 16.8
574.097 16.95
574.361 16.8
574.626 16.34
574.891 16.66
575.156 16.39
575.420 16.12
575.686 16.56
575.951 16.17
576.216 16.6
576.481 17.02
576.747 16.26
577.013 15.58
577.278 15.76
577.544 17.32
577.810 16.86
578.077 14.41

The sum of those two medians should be -1.6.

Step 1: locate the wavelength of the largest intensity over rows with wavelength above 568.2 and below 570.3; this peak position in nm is 569.882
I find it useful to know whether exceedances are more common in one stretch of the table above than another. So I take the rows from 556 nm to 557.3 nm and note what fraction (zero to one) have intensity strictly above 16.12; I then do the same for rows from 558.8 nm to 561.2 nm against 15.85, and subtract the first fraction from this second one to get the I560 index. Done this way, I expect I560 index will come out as 0.47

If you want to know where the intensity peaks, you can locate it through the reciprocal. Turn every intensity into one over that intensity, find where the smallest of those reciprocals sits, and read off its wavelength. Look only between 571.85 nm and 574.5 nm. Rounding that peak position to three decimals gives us 572.777 nm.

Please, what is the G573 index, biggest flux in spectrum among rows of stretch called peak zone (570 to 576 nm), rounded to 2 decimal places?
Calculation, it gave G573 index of 17.95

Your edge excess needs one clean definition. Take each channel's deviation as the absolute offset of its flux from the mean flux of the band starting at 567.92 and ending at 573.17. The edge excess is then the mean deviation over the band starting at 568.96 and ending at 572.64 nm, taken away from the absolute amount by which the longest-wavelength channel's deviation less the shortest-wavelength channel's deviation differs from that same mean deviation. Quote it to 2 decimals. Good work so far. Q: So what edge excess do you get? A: 0.15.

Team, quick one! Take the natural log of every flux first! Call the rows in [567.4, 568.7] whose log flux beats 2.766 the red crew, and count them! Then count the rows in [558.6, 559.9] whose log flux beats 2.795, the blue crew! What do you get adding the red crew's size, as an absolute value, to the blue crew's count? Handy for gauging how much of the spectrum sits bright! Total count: 5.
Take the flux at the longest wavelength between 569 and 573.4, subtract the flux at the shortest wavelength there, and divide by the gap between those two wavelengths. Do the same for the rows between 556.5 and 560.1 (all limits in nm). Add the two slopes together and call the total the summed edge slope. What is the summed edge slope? 0.2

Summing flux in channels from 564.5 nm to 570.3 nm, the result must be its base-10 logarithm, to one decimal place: 2.5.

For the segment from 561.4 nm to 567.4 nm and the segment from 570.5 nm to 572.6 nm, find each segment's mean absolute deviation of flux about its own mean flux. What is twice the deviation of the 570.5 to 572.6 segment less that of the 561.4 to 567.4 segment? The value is 0.5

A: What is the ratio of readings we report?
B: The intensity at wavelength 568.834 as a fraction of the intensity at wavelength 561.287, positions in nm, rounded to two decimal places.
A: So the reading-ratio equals 0.98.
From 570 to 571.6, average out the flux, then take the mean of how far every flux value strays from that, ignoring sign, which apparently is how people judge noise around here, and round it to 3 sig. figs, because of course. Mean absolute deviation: 0.150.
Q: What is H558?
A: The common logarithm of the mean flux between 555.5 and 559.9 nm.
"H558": 1.20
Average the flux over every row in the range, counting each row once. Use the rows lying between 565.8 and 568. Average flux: 16.1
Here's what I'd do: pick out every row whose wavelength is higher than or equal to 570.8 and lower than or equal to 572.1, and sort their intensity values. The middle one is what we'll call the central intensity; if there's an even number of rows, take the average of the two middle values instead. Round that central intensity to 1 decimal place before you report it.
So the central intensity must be 16.1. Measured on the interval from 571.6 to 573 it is 17.0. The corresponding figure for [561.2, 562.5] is 15.9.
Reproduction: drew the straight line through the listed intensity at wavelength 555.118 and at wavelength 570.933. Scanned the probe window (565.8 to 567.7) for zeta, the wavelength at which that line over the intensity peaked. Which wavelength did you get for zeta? 566.220 nm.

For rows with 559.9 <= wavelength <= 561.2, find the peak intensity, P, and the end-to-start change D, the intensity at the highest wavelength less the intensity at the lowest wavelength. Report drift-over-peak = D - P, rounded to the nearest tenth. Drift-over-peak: -16.2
